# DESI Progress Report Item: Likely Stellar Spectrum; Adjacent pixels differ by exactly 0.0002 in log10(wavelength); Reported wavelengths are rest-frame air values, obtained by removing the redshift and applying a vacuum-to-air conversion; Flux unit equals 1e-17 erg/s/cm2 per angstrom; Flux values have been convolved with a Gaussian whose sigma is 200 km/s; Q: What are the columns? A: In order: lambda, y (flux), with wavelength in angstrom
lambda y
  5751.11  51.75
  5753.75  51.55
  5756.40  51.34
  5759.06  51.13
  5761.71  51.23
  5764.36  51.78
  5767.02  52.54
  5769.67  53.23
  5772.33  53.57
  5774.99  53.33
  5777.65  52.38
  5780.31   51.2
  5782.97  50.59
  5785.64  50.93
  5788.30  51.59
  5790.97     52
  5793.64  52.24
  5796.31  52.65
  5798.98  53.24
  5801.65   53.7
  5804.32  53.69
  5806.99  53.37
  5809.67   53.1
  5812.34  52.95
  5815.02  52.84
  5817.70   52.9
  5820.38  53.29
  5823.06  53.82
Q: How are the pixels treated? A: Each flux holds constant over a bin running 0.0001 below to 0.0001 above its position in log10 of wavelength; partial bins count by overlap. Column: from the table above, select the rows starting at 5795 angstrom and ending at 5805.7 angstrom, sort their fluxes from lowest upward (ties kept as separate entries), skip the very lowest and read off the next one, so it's 53.24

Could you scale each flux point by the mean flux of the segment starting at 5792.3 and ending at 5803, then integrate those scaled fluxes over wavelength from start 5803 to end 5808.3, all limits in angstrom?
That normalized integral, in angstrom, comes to 5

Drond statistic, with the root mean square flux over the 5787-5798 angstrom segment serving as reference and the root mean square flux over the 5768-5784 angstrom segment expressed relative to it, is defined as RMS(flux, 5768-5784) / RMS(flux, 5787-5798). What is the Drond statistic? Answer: 1.01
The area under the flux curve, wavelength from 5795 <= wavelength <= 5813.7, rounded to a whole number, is 996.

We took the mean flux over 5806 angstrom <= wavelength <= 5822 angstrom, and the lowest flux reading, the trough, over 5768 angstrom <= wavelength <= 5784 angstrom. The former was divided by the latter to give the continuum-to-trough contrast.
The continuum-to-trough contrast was 1.049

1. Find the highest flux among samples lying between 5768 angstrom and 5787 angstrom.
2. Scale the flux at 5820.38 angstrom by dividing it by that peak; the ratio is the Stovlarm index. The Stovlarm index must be 0.995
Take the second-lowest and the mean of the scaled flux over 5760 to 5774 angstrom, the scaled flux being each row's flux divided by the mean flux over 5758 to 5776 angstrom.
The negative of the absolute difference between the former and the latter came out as -0.013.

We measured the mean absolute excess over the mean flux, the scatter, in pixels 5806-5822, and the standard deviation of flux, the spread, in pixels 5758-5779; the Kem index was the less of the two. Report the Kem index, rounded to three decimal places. 0.178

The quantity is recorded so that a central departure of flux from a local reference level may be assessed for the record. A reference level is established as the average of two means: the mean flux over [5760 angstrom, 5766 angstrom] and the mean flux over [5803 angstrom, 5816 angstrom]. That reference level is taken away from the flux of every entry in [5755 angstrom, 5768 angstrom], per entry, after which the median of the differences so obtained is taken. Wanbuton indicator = -1.0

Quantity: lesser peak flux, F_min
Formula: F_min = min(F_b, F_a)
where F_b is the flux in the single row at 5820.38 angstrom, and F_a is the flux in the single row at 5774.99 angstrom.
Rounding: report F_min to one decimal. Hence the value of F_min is 53.3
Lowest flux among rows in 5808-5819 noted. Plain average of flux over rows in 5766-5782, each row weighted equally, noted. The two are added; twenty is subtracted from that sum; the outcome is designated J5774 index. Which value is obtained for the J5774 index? 85.5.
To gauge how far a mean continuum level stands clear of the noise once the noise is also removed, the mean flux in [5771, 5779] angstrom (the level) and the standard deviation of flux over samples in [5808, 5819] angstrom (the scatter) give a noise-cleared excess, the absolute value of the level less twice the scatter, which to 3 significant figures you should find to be 52.9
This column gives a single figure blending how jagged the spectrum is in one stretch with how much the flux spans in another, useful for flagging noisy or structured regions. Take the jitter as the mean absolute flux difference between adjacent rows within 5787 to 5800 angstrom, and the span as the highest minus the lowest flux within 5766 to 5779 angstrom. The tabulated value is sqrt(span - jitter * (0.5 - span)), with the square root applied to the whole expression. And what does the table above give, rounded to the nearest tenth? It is 1.2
